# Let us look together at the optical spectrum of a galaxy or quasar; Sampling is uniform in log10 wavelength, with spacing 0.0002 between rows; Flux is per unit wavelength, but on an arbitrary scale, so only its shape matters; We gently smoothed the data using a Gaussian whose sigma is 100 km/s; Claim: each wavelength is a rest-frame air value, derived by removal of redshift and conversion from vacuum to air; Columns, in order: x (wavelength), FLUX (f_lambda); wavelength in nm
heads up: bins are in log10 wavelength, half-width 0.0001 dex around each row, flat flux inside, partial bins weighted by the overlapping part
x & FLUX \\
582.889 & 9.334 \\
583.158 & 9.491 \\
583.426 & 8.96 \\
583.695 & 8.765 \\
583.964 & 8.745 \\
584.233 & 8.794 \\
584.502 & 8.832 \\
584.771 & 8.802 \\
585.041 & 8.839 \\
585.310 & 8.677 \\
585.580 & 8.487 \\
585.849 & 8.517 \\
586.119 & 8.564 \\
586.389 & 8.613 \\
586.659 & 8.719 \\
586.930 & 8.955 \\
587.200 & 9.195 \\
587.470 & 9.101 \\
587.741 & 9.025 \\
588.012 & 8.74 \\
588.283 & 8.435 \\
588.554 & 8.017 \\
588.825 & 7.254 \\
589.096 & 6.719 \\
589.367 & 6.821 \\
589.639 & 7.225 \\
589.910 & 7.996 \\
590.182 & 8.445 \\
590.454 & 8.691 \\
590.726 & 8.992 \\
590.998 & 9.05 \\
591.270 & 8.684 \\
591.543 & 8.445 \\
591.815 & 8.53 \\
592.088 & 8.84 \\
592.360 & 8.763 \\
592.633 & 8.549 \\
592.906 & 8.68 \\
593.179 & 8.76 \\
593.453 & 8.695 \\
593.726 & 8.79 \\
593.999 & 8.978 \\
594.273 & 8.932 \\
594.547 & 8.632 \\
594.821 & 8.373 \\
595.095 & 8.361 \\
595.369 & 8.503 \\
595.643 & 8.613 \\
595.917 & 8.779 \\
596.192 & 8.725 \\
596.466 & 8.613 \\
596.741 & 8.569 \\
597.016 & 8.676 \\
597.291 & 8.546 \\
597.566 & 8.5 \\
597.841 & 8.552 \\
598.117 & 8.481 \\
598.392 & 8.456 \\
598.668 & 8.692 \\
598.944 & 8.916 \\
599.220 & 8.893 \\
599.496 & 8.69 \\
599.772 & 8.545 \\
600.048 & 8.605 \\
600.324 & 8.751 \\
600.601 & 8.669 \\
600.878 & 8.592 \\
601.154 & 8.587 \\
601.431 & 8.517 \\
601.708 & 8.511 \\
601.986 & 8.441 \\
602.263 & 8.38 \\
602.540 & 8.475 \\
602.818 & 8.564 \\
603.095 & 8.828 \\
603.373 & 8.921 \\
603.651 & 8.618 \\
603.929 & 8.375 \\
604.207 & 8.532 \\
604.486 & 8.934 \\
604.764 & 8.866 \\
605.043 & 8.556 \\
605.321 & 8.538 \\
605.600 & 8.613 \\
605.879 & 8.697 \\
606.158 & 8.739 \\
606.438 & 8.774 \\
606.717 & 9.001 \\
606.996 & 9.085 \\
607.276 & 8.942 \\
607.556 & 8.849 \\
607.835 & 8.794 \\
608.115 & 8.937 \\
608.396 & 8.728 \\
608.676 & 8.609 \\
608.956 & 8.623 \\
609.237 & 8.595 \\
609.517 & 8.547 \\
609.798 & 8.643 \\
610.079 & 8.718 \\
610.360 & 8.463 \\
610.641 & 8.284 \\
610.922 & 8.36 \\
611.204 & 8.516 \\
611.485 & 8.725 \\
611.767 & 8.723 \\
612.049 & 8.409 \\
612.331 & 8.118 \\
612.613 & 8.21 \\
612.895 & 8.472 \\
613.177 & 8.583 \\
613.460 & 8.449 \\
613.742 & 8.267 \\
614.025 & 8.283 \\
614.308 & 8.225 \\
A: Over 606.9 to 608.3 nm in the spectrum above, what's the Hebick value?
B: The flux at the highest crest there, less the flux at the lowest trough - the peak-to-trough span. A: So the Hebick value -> 0.29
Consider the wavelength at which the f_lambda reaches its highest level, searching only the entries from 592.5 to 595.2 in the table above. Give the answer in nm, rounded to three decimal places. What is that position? 593.999 nm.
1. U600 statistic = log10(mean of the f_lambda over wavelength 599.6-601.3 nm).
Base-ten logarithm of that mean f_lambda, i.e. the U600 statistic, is 0.936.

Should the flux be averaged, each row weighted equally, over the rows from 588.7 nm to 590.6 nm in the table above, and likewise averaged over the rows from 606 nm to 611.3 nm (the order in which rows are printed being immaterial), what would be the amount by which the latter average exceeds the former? 1.1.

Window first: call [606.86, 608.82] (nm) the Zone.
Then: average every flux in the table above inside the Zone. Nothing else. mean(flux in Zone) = 8.85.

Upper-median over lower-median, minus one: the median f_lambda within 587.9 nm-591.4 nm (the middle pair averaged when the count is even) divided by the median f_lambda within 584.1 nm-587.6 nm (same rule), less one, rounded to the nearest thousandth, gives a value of -0.041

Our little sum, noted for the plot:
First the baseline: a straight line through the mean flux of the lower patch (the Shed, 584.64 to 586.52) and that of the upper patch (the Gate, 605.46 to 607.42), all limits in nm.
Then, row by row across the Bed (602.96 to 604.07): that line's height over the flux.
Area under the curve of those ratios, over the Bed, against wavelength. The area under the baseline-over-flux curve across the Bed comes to 1.13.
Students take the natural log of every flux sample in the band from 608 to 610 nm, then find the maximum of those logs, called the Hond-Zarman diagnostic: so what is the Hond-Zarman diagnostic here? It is 2.19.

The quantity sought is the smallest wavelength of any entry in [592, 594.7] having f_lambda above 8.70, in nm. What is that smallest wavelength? 592.088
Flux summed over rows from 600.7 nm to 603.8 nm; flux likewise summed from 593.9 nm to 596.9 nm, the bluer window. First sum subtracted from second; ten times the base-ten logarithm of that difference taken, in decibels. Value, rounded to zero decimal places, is -2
